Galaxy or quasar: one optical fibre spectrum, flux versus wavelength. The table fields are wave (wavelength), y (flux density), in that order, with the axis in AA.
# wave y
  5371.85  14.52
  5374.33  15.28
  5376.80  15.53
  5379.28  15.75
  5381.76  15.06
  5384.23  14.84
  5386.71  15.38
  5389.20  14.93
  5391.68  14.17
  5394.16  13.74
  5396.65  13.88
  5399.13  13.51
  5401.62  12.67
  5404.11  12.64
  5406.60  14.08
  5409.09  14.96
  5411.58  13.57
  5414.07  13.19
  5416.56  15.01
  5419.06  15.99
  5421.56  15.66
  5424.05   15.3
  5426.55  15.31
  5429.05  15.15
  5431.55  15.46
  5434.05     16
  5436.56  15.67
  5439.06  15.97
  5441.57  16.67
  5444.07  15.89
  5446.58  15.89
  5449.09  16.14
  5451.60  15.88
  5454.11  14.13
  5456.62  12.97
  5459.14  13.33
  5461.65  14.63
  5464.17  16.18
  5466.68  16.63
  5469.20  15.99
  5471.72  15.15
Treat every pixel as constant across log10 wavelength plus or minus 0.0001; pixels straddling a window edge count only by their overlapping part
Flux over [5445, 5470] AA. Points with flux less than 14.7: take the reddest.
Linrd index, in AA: 5461.65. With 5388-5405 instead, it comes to 5404.11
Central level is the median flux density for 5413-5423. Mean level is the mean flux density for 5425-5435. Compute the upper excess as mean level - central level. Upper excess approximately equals 0.1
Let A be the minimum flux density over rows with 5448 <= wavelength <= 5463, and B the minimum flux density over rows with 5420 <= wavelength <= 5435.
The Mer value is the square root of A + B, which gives 5.30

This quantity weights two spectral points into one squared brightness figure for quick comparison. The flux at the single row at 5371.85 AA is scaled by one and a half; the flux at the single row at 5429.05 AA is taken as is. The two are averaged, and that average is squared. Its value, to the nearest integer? 341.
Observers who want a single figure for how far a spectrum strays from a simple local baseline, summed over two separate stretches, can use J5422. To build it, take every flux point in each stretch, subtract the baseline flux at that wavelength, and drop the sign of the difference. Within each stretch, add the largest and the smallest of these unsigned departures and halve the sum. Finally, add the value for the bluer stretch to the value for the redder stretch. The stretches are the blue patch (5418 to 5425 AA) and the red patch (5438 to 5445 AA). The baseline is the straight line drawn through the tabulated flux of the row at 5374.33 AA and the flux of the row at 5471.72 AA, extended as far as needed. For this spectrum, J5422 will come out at 1.5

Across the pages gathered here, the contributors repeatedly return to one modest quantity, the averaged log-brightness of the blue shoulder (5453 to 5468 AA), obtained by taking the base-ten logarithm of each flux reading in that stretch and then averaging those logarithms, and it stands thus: 1.16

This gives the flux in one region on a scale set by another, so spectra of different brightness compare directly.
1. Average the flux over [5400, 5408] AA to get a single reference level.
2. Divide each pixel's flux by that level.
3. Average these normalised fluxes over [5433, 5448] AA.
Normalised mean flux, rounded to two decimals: 1.22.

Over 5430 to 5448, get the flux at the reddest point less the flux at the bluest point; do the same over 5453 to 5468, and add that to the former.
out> 2.9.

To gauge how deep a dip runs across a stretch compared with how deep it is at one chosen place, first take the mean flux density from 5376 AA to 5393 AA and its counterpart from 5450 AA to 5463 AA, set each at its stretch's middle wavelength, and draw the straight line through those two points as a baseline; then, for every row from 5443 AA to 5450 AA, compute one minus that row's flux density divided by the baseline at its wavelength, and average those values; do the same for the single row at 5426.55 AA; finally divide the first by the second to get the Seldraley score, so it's 2.3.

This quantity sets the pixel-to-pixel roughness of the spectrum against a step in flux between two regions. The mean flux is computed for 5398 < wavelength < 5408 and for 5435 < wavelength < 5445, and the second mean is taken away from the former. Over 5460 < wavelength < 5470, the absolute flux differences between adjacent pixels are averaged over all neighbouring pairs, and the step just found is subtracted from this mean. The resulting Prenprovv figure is 3.7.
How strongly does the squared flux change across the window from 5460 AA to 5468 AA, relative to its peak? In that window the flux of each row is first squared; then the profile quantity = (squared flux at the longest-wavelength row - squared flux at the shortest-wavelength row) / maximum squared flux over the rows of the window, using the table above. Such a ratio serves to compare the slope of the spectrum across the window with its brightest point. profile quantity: 0.2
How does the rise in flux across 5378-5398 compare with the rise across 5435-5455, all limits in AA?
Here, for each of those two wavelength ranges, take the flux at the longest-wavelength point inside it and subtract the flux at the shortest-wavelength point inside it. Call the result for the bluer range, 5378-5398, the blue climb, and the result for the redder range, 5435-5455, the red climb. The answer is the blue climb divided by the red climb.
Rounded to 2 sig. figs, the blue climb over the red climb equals 1.2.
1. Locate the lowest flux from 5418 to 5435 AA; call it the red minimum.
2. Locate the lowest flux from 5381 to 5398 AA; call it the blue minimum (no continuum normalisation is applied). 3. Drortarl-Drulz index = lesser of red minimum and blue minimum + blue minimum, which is 27.5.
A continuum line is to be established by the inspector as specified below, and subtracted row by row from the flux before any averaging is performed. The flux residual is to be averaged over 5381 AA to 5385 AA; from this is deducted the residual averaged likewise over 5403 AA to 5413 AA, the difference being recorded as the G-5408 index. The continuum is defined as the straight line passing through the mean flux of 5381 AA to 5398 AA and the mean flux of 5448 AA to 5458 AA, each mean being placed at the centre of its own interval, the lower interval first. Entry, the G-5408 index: 1.2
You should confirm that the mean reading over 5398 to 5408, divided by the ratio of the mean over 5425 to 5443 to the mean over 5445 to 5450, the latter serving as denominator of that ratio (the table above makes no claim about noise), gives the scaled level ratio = 13.4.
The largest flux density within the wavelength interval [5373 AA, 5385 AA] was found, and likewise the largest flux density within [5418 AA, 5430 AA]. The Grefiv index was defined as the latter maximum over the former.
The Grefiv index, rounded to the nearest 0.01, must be 1.02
